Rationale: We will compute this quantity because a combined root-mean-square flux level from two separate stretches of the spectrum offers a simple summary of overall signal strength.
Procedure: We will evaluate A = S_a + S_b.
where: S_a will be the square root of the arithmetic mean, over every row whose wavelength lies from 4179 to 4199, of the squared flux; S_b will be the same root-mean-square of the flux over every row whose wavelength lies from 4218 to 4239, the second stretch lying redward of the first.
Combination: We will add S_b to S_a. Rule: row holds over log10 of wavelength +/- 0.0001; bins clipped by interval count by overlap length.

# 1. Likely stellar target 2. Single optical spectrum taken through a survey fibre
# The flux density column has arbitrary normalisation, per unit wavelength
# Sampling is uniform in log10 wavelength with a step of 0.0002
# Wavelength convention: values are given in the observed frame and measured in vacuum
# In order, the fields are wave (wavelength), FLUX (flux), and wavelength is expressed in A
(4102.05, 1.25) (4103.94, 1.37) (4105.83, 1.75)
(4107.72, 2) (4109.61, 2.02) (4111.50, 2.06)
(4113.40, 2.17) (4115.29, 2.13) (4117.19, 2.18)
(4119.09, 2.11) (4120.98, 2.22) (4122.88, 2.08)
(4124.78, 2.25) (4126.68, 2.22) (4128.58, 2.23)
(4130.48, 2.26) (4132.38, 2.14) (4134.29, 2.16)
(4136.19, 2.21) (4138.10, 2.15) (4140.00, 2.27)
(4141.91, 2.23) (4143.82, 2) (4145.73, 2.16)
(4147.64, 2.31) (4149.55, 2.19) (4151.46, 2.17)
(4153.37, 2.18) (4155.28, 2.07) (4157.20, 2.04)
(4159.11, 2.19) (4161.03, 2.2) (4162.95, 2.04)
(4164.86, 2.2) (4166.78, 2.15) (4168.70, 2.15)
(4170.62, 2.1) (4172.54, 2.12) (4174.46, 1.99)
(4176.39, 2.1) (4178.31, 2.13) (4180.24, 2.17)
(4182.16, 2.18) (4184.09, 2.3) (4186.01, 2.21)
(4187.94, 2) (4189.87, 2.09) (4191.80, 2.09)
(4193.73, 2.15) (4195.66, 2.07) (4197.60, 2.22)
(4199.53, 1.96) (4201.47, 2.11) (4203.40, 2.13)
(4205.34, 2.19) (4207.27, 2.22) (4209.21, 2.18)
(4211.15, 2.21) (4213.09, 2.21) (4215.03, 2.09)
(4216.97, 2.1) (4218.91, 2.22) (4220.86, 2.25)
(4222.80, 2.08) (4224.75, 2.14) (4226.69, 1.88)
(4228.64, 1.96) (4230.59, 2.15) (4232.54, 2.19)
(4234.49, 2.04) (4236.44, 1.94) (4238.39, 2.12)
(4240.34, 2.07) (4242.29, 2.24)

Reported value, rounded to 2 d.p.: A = 4.24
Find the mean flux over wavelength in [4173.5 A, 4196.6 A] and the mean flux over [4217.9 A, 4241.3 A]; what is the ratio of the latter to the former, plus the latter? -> 3.07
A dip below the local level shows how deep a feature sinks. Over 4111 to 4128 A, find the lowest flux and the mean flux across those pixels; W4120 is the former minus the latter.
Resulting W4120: -0.10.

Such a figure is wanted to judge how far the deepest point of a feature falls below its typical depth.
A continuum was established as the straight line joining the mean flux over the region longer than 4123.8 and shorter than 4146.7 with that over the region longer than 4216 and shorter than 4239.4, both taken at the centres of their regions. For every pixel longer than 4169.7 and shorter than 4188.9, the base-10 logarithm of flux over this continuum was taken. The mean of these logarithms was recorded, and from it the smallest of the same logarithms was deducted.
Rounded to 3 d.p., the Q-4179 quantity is 0.030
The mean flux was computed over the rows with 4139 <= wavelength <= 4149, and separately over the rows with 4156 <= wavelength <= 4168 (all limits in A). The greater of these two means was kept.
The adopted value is 2.194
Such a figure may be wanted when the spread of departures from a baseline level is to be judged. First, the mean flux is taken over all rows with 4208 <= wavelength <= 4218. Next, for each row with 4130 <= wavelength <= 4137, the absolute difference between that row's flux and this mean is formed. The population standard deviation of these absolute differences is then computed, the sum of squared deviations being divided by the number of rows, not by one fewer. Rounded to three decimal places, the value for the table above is 0.038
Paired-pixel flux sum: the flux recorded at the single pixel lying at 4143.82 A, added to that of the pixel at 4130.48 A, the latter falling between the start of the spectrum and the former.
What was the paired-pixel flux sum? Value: 4.26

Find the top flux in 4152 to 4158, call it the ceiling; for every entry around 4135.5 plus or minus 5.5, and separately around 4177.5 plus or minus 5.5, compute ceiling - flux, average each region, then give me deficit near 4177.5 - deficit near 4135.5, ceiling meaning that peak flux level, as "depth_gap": 0.08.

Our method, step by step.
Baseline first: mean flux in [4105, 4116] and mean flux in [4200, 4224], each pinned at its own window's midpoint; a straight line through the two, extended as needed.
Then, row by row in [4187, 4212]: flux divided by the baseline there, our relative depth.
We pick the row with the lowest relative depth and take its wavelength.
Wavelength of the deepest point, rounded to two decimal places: 4199.53 A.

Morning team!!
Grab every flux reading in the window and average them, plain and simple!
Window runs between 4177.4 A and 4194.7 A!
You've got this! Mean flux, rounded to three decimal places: 2.147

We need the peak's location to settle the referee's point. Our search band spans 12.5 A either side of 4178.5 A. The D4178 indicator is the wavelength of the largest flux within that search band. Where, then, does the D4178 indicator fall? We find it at 4184.09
